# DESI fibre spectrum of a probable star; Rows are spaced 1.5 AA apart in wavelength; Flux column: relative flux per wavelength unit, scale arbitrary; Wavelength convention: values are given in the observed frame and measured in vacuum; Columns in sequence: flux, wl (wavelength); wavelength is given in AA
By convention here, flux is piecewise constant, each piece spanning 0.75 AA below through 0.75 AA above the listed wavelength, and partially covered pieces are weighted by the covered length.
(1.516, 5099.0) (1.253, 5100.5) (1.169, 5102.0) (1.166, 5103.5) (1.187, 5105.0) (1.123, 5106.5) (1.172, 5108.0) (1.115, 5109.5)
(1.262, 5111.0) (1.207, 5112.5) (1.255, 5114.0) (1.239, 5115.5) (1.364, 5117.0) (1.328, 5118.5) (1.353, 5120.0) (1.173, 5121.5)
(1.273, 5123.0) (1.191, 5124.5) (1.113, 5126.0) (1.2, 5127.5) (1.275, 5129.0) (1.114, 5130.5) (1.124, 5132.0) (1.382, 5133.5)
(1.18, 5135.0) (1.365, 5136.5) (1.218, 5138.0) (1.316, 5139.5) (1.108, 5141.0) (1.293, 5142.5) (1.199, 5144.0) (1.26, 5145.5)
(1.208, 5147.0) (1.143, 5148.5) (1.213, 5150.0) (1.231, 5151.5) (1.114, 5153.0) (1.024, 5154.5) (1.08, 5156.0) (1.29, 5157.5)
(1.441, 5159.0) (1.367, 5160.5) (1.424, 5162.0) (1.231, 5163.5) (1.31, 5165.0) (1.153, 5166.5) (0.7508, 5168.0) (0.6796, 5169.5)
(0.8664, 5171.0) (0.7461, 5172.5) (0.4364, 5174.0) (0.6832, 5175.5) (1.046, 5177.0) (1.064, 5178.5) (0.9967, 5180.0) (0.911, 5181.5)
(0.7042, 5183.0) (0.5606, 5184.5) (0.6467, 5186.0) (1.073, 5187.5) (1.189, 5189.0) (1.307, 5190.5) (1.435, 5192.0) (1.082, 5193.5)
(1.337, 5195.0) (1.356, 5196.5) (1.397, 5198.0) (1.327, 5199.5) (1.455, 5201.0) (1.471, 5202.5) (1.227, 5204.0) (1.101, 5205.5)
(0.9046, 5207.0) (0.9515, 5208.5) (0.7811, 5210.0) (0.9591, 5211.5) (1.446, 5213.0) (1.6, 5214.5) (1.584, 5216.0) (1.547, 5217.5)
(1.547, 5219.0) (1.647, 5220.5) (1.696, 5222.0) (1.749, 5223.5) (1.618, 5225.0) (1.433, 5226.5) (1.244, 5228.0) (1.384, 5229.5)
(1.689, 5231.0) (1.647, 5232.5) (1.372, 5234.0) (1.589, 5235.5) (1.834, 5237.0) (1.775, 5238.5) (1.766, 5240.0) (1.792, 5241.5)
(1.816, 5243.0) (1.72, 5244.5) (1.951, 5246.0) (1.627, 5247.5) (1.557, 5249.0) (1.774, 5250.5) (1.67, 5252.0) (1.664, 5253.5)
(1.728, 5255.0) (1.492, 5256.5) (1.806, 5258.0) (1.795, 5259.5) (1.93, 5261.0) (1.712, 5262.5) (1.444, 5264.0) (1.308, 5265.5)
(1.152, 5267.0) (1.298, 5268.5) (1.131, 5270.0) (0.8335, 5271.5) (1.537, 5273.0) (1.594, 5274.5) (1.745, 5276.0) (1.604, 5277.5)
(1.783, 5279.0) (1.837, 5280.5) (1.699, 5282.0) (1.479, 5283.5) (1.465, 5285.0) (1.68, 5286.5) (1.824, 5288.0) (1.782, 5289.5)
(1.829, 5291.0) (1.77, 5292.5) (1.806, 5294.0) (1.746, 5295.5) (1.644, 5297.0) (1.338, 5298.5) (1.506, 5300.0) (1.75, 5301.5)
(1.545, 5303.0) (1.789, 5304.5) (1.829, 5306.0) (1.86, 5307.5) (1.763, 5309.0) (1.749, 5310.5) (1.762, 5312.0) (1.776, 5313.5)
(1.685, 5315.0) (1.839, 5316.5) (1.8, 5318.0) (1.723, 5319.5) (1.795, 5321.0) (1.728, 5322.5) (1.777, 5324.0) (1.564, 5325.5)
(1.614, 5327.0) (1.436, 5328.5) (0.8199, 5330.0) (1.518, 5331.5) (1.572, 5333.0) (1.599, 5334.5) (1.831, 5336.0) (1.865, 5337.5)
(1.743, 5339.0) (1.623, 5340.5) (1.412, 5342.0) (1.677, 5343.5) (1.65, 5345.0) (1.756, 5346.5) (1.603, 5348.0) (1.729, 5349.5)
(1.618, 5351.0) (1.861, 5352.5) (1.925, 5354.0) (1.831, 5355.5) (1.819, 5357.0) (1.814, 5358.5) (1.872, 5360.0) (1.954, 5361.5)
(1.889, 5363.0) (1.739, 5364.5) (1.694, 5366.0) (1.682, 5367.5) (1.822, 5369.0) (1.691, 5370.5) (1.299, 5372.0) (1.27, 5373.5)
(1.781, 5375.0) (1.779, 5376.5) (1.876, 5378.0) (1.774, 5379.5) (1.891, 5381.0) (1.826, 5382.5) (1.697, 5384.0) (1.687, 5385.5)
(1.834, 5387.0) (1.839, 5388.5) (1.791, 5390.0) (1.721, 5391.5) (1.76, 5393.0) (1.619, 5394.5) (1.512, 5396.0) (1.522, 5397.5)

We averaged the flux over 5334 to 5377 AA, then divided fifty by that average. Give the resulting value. 29.1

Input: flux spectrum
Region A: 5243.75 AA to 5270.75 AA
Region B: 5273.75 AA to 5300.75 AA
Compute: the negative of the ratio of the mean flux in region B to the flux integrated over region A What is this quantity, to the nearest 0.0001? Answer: -0.0388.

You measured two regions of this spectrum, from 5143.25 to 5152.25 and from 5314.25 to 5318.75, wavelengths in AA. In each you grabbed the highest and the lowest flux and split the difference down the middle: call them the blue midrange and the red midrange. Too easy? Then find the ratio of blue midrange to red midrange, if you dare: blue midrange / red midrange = 0.68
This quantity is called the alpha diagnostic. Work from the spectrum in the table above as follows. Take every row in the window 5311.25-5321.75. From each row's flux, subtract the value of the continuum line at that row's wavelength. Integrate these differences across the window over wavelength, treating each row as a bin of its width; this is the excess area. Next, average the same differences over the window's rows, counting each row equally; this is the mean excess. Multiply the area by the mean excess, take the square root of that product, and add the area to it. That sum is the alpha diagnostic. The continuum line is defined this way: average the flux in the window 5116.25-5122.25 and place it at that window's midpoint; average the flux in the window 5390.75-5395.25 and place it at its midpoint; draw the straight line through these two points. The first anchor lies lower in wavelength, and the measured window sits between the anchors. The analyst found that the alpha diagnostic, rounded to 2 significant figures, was 2.5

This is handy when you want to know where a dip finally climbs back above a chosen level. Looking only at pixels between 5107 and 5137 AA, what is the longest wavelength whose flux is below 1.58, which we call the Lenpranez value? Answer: 5136.5 AA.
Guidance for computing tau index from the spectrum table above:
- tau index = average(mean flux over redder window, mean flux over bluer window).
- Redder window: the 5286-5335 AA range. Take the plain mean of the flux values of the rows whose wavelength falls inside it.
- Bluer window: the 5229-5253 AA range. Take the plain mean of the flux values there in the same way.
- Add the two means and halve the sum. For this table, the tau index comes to 1.68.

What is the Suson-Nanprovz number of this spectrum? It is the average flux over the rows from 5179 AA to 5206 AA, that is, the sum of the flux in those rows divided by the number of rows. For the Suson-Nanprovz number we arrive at 1.14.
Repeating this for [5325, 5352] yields 1.59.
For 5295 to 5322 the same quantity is 1.72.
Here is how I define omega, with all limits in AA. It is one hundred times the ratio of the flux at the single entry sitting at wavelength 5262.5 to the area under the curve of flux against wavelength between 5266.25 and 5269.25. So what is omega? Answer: 47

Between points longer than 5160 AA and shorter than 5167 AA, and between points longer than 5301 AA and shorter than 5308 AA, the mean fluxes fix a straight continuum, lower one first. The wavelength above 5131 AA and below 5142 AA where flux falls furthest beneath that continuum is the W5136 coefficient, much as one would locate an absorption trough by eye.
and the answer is 5141.0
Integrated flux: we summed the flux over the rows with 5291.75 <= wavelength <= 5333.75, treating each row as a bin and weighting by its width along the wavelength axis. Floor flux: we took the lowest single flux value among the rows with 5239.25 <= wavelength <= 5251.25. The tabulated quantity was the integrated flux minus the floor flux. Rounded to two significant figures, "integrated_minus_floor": 68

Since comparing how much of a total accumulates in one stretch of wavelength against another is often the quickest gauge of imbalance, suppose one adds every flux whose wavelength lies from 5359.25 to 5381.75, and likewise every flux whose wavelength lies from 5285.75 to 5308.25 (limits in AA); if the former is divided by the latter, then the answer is 1.01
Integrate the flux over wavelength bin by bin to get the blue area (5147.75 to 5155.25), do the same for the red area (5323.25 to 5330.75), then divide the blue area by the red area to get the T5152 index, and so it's 0.79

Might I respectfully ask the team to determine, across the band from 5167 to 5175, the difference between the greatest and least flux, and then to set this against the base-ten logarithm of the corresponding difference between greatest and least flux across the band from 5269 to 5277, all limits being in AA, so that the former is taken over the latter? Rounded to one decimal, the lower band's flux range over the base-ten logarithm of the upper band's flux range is -10.7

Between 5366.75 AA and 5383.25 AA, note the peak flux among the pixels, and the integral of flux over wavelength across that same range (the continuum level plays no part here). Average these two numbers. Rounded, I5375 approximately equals 15.0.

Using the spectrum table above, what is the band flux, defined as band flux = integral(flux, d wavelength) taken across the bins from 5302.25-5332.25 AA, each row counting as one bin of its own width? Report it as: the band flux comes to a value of 50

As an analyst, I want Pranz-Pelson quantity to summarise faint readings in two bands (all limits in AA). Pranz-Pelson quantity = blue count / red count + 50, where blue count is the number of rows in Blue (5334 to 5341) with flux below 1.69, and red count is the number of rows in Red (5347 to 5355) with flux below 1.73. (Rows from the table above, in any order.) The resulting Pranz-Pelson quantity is 50.7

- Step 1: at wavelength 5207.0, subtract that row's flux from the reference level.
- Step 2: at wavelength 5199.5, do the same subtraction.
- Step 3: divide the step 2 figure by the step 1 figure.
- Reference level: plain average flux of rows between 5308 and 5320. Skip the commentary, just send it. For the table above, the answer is 0.5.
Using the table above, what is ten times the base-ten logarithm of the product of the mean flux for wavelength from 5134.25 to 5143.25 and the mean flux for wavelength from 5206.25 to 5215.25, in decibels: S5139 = 1.4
